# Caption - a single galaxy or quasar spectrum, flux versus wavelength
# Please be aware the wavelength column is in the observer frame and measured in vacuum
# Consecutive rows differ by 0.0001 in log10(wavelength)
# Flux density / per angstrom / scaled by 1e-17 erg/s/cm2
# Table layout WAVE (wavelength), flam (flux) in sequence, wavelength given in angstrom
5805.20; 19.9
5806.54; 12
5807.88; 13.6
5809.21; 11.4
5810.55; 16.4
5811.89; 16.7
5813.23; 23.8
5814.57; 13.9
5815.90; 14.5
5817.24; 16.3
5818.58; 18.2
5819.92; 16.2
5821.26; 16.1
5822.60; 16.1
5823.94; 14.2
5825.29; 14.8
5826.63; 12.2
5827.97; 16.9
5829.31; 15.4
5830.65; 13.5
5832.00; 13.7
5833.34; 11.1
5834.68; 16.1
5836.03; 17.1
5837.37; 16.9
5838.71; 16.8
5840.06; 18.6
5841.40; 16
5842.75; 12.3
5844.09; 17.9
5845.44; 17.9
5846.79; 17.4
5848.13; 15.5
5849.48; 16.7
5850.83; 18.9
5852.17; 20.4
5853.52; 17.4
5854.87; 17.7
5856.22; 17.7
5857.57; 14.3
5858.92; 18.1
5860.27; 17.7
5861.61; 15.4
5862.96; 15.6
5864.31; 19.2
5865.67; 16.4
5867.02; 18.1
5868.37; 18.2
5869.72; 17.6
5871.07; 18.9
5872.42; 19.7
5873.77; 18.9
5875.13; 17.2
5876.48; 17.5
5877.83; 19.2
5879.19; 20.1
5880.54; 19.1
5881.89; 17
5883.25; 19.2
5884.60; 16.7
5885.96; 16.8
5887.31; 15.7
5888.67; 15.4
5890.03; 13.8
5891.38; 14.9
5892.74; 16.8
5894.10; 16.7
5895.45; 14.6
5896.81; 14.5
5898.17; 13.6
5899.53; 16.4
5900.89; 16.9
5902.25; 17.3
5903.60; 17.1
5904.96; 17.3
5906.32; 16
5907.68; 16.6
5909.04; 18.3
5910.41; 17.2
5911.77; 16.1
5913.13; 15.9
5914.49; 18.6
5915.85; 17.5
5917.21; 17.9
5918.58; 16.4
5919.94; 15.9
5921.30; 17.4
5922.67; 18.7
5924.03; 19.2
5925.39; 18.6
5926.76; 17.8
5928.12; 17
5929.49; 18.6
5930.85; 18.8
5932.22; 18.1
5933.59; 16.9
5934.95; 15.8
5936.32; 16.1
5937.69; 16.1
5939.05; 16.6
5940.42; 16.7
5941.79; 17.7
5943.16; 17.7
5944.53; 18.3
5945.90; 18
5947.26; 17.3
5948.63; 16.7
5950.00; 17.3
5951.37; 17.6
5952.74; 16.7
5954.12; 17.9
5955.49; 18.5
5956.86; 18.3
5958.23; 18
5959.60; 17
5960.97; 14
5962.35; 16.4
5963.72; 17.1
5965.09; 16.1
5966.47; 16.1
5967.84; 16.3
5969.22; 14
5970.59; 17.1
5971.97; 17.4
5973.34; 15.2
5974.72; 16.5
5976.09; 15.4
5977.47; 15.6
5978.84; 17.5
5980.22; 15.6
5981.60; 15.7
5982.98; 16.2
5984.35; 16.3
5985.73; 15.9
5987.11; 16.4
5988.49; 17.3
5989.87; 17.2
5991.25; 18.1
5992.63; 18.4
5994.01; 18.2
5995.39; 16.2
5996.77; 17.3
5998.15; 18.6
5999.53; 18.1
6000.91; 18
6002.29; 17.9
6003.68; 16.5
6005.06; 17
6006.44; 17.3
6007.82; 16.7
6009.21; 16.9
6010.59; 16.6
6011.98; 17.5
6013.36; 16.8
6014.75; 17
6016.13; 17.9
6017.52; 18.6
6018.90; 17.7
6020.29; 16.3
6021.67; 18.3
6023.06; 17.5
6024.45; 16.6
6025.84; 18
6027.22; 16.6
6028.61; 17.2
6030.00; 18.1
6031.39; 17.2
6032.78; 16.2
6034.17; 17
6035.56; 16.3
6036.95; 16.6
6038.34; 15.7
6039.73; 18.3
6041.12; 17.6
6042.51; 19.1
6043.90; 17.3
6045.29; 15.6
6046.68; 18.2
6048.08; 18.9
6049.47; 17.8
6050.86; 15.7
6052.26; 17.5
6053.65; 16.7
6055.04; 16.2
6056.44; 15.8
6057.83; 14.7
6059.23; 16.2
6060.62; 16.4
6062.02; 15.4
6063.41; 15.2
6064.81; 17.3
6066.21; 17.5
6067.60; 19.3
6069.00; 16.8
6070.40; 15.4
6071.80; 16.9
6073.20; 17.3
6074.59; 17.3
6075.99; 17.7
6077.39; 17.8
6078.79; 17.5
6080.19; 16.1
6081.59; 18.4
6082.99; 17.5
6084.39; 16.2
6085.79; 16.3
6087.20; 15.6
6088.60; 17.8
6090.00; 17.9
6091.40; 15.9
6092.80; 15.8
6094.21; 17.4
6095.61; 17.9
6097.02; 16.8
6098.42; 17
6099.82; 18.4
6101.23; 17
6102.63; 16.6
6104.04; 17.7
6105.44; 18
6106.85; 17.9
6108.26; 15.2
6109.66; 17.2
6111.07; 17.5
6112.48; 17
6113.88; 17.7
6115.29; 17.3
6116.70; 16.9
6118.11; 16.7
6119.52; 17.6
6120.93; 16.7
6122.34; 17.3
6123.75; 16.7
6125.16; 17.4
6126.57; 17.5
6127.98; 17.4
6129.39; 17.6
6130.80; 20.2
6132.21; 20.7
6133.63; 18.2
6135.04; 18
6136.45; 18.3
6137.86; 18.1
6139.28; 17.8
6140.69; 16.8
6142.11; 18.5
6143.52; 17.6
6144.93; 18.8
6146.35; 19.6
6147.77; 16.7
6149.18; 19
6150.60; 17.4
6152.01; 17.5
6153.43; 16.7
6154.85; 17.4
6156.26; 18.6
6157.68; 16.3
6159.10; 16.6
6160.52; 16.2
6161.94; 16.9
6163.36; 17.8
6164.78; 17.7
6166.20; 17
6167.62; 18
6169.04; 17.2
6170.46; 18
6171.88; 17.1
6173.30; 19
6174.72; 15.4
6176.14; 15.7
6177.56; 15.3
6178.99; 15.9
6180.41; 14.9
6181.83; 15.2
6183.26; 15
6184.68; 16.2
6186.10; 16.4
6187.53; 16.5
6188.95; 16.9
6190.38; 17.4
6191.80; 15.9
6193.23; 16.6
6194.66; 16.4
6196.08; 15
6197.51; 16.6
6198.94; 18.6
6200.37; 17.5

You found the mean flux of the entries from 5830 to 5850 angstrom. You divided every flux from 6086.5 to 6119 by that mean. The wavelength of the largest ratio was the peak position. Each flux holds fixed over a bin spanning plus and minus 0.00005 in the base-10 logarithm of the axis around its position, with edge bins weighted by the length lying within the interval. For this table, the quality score 6099.82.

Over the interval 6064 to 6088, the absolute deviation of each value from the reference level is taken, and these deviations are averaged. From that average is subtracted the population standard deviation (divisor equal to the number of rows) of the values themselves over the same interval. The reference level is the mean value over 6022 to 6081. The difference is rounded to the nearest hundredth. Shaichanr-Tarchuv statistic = -0.17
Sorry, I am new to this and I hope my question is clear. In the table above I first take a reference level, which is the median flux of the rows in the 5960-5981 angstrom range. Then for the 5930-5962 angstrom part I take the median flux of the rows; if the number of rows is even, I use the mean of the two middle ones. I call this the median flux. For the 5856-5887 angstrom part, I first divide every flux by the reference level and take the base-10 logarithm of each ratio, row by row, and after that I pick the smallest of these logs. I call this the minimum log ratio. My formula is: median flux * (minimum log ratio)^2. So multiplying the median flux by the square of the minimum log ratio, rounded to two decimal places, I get 0.05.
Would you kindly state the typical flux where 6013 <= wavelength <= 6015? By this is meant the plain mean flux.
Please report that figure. 16.9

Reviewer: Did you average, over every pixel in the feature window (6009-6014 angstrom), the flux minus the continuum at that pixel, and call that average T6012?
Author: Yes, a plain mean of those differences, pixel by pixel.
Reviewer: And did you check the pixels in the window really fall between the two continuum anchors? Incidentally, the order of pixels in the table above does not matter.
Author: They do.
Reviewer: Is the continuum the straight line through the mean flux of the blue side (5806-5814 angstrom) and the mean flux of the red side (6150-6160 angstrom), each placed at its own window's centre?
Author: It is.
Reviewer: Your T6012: 0.4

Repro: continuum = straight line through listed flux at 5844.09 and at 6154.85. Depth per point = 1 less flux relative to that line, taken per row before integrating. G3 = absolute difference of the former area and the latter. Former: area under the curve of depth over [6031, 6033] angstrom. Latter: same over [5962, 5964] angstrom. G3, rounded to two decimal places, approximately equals 0.01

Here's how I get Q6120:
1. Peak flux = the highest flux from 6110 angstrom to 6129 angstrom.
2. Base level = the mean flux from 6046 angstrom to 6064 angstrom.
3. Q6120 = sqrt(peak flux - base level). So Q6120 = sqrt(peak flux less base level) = 1.1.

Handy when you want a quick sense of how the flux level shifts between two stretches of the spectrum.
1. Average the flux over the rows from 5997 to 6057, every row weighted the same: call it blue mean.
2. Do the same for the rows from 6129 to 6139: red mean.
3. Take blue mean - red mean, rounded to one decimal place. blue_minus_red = -1.5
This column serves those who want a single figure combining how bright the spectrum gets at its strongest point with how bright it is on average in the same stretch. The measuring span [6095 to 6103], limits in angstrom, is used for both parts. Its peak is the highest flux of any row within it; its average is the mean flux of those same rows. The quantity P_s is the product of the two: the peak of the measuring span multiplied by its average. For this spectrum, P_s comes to 318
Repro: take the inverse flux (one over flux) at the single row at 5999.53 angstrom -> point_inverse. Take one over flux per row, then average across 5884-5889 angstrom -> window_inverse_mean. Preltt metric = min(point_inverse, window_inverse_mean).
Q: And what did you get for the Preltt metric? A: 0.055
